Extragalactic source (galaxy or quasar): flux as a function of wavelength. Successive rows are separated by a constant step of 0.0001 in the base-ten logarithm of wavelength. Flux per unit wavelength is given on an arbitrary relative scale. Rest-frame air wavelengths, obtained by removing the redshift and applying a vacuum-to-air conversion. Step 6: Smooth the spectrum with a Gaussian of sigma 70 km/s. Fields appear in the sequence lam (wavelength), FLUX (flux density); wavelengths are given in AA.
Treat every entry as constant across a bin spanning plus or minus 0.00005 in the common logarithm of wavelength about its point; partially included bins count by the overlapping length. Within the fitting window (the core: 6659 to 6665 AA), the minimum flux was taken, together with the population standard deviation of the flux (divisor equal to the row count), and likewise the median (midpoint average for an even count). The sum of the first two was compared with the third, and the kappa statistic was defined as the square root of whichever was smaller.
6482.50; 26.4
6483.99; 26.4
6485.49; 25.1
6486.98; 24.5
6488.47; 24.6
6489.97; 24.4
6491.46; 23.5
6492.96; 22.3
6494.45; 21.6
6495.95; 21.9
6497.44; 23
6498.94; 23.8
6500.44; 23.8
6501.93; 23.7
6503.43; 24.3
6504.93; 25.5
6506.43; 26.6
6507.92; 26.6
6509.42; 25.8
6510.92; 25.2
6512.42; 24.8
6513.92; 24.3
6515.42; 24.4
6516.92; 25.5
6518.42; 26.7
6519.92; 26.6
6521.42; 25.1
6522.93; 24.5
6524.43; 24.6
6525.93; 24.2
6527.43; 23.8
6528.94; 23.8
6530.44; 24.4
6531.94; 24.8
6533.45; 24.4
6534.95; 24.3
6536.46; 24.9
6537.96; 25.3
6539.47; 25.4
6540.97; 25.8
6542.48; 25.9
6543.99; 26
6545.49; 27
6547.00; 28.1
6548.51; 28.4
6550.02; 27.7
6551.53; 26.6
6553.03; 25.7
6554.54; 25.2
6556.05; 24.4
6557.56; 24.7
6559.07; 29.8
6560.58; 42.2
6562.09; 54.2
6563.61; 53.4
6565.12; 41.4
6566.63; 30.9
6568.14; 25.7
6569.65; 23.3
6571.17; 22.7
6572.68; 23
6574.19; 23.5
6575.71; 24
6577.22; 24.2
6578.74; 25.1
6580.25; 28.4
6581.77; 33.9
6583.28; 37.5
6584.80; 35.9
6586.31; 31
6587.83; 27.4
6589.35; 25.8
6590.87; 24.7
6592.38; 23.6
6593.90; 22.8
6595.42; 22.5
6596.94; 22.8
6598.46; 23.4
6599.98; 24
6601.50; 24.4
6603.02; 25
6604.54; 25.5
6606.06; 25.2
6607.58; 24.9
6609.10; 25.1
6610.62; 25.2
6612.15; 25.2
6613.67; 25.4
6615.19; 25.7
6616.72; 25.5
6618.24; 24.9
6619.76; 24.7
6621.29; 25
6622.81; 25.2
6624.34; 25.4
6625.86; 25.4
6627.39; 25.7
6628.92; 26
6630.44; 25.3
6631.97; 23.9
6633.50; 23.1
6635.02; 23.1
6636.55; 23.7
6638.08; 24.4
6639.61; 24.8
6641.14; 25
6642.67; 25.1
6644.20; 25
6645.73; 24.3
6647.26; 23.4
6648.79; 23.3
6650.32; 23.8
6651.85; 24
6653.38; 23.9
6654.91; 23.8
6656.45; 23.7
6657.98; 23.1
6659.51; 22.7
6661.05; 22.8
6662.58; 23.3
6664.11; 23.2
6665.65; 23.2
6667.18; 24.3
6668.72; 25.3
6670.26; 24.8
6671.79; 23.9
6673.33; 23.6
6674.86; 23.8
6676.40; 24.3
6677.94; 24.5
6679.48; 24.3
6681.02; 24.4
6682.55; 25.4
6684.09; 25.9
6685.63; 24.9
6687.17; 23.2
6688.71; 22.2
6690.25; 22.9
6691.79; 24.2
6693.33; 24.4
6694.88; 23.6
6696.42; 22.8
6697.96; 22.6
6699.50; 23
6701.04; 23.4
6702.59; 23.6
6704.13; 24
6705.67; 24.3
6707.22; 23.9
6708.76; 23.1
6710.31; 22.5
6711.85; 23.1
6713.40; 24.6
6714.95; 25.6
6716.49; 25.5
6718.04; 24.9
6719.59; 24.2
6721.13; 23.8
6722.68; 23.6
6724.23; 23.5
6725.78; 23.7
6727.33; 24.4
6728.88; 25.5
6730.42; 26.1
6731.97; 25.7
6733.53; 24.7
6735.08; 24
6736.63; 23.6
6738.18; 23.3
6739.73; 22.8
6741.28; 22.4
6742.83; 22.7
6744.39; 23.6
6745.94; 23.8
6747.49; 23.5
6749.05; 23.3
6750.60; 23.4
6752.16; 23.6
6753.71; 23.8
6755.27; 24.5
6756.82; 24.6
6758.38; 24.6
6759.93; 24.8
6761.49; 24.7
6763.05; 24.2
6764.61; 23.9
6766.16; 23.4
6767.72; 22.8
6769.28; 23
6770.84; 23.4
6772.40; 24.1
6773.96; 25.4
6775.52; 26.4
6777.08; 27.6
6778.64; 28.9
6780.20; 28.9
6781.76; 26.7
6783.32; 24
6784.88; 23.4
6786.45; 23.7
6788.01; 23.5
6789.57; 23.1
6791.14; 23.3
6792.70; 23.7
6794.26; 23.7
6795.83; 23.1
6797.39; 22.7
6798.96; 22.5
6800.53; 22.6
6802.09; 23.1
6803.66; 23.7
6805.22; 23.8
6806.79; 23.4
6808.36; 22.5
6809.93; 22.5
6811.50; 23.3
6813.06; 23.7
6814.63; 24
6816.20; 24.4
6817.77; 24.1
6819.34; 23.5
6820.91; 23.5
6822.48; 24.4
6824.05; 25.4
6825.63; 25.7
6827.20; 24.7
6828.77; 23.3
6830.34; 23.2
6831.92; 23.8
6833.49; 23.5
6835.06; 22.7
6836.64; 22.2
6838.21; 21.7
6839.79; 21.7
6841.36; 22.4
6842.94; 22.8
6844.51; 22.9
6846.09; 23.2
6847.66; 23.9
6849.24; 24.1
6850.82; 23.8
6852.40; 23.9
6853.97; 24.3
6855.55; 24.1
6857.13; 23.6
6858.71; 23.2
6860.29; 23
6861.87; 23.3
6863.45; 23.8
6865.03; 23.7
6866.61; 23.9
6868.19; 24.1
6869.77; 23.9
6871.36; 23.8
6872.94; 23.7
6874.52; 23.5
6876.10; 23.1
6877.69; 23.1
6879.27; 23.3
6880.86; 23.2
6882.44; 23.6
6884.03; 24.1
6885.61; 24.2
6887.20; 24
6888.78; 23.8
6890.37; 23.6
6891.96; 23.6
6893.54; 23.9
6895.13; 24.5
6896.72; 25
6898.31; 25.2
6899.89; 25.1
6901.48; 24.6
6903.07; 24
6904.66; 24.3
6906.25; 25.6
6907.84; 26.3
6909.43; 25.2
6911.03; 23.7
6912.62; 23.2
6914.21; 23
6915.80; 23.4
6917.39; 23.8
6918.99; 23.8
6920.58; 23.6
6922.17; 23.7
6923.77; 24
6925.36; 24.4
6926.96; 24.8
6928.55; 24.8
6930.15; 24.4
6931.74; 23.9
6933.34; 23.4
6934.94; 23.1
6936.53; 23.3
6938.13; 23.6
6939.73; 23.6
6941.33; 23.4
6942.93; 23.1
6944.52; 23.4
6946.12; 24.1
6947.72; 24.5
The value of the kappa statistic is 4.79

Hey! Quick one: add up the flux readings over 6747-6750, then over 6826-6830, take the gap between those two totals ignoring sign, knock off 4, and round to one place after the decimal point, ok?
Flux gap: -2.8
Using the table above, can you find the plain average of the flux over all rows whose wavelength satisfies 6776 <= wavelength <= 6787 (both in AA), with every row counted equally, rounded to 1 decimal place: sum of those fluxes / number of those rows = 26.2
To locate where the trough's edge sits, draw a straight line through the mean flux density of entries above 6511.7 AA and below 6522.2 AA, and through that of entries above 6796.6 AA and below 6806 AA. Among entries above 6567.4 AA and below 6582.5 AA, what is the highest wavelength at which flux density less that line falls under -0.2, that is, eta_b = 6577.22 AA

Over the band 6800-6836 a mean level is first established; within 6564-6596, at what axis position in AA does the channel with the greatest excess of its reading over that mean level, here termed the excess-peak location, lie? 6565.12 AA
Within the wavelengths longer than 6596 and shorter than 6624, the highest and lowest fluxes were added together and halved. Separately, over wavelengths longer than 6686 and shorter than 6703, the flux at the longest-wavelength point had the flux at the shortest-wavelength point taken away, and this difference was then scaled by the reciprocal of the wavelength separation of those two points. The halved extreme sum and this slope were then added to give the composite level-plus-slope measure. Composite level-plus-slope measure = 24.3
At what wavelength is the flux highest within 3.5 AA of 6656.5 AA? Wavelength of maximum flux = 6653.38 AA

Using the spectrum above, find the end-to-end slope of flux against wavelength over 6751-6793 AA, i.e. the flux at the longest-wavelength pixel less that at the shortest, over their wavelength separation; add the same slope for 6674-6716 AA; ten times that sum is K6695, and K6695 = 0.47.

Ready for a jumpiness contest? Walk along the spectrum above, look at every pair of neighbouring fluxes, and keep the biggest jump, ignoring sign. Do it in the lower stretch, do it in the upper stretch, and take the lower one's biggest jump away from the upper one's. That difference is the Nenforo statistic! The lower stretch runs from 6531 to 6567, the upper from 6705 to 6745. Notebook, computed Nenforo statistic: -11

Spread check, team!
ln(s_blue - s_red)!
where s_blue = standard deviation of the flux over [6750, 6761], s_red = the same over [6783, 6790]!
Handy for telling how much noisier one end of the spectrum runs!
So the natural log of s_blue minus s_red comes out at -1.5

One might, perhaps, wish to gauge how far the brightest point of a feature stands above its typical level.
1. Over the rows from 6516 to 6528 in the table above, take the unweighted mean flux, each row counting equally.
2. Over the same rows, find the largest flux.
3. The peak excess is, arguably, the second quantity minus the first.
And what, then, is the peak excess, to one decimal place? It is 1.6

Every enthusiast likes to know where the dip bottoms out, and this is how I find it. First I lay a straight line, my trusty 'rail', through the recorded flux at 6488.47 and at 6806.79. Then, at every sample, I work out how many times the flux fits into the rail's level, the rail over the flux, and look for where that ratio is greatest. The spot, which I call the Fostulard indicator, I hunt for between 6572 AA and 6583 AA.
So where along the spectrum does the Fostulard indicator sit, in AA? 6572.68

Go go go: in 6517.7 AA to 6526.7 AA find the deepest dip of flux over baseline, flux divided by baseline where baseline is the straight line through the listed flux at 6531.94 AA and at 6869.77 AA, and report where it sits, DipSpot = 6525.93 AA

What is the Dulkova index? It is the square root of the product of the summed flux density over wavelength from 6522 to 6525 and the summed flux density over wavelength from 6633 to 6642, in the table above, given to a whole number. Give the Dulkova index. 84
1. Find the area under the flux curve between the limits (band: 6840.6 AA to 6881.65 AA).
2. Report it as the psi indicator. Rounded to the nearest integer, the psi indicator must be 966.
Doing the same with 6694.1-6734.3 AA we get 967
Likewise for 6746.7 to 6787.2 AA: 998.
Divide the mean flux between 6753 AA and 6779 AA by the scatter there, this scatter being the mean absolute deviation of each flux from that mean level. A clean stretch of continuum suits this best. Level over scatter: 22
